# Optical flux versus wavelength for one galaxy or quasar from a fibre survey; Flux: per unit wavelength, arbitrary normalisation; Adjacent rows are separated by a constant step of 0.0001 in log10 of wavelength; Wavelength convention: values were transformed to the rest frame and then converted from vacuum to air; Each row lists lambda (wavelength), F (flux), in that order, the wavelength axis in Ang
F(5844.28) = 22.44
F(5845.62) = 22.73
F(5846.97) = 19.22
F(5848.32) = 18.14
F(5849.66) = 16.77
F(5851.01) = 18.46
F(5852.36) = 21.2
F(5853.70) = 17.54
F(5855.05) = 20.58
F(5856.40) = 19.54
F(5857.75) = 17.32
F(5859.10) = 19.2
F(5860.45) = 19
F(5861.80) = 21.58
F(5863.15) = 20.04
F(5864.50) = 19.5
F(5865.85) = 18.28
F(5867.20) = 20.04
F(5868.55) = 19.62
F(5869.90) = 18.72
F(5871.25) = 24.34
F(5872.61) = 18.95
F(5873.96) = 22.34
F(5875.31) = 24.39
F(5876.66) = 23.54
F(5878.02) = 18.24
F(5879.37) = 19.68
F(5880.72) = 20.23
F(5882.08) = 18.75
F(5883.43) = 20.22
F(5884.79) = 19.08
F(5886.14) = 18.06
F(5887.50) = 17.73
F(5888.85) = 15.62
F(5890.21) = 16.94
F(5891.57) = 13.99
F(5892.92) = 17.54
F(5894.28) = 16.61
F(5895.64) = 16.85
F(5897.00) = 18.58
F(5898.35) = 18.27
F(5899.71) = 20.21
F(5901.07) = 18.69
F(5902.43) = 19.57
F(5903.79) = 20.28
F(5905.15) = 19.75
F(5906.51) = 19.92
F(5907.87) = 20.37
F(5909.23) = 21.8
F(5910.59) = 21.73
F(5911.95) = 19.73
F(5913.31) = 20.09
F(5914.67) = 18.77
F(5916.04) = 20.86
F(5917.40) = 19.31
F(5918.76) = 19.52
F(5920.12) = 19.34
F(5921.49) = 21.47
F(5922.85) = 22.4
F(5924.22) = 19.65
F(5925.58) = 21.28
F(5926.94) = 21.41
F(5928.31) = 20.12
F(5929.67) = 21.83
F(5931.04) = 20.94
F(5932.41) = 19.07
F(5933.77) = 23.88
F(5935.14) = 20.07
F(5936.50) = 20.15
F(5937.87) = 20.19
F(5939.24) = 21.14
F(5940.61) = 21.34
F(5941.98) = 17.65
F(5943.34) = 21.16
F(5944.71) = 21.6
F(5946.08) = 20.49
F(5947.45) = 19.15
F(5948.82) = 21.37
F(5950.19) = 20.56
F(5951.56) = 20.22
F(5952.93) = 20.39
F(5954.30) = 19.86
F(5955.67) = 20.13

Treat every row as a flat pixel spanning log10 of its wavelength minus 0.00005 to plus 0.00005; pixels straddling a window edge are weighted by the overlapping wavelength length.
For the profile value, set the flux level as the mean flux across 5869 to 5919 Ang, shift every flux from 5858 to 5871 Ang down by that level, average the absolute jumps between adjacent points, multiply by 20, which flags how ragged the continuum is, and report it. 23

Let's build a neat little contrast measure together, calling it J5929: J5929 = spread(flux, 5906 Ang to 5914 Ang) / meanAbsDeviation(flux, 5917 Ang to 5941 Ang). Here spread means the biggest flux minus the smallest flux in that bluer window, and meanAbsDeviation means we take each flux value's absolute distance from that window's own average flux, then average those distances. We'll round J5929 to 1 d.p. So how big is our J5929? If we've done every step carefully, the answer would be 2.0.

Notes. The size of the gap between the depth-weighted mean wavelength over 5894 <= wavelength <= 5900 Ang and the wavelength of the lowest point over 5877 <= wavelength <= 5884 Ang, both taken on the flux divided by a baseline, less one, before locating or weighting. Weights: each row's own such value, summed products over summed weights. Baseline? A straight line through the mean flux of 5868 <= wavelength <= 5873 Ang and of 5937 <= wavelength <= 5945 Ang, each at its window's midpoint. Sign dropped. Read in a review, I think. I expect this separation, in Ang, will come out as 18.0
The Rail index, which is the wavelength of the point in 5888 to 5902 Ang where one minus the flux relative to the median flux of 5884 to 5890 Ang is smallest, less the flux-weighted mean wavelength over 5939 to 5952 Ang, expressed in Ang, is -45.7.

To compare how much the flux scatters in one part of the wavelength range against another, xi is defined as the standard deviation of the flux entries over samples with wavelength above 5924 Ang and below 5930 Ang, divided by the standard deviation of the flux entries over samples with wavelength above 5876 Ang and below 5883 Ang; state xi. 0.45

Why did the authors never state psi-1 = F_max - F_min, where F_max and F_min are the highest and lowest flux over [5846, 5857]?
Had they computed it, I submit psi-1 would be 4.4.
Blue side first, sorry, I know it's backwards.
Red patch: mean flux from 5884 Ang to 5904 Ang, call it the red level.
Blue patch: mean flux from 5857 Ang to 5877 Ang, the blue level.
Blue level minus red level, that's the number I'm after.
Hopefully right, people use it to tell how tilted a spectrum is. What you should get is 2.6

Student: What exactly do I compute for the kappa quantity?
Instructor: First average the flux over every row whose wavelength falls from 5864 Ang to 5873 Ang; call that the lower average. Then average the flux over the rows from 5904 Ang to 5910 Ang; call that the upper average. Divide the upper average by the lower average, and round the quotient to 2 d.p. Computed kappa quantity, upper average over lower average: 1.03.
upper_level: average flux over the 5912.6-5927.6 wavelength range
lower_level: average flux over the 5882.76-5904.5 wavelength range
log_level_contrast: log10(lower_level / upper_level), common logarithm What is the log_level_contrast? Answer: -0.053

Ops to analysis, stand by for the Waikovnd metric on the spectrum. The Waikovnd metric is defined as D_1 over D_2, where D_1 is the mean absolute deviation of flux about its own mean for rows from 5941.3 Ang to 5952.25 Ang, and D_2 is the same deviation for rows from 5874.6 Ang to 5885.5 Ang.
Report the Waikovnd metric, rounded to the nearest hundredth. 0.55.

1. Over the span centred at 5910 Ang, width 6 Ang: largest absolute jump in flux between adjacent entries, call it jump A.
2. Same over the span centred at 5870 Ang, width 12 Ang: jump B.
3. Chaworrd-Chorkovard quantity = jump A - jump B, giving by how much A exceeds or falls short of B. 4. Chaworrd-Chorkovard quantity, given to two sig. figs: -3.6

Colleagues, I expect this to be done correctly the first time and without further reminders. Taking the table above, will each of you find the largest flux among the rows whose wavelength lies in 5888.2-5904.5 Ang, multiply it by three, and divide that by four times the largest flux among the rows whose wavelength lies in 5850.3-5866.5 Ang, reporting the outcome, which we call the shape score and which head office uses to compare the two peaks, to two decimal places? 0.70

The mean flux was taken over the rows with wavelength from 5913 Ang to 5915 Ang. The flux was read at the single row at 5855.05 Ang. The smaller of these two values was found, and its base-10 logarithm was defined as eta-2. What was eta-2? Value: 1.29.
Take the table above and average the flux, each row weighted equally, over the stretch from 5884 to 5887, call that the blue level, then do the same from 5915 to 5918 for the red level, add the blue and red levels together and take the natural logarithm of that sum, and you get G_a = 3.65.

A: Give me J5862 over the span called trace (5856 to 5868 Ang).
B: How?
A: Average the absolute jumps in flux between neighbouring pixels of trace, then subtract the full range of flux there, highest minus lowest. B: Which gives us -2.77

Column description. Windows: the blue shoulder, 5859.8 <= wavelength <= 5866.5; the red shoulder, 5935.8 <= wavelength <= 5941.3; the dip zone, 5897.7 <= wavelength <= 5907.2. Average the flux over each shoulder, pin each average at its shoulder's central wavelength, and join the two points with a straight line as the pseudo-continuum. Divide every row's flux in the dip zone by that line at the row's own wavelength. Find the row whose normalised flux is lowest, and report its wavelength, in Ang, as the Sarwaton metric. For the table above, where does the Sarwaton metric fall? 5898.35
